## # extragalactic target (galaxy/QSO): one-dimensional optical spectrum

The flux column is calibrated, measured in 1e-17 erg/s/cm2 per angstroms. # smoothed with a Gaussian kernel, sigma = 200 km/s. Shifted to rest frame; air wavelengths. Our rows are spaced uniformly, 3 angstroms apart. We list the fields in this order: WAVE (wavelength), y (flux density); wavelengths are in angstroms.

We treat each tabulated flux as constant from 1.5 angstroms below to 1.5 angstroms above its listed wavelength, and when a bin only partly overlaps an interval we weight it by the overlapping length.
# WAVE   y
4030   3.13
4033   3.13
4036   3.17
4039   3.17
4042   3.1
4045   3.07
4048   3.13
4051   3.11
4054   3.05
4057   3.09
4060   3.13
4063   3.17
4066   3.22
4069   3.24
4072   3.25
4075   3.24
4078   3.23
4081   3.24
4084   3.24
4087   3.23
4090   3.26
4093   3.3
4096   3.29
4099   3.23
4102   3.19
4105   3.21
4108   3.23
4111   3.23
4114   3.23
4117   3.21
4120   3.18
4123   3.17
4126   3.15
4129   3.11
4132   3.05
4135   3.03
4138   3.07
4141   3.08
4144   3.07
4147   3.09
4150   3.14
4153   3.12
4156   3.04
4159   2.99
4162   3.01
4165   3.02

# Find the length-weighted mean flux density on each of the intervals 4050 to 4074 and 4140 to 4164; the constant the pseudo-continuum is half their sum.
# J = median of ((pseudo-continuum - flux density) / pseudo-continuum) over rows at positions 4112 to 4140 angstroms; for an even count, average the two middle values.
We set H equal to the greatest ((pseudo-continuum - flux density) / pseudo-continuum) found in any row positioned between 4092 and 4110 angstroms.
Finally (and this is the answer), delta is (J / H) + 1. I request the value 1.5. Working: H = -0.025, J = -0.01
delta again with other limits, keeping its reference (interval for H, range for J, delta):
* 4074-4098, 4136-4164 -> 0.6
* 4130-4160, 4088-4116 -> 0.1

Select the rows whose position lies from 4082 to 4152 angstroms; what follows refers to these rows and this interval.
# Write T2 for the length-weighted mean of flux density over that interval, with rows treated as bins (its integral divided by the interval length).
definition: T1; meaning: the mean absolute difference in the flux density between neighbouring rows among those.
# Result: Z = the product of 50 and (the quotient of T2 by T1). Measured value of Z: 6234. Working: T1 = 0.025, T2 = 3.17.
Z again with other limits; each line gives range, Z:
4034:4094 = 5494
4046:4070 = 4069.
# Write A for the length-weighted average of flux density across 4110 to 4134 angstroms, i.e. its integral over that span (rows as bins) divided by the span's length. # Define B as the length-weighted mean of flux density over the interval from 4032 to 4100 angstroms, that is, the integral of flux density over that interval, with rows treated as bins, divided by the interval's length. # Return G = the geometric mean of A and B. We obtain 3.17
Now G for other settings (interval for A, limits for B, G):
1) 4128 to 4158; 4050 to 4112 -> 3.14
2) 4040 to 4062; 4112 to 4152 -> 3.11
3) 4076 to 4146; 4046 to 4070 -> 3.16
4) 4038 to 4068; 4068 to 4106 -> 3.18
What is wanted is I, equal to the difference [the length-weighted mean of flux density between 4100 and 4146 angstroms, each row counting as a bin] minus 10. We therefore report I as -6.85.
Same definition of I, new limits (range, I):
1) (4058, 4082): -6.79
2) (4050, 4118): -6.79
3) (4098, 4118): -6.78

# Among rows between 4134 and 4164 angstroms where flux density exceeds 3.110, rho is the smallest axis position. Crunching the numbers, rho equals 4150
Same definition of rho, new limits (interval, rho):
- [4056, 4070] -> 4060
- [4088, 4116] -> 4090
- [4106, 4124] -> 4108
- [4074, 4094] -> 4075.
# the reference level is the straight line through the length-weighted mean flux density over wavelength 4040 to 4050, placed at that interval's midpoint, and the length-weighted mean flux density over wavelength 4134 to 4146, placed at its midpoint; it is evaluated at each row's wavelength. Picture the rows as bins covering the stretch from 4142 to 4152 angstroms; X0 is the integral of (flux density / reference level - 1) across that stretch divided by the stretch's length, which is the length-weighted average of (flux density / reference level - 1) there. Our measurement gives 0.012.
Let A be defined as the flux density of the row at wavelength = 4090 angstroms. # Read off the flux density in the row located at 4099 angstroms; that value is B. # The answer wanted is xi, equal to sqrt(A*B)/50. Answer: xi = 0.0649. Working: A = 3.26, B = 3.23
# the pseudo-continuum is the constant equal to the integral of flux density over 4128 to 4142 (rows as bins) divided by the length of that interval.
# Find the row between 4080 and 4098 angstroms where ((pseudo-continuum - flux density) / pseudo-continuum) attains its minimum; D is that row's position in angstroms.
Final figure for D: 4093 angstroms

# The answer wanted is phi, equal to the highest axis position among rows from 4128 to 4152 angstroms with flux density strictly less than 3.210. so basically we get 4150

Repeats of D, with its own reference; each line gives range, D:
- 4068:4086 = 4072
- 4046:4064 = 4063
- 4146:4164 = 4150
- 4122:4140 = 4123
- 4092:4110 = 4093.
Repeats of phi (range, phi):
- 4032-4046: 4045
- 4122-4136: 4135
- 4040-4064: 4063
